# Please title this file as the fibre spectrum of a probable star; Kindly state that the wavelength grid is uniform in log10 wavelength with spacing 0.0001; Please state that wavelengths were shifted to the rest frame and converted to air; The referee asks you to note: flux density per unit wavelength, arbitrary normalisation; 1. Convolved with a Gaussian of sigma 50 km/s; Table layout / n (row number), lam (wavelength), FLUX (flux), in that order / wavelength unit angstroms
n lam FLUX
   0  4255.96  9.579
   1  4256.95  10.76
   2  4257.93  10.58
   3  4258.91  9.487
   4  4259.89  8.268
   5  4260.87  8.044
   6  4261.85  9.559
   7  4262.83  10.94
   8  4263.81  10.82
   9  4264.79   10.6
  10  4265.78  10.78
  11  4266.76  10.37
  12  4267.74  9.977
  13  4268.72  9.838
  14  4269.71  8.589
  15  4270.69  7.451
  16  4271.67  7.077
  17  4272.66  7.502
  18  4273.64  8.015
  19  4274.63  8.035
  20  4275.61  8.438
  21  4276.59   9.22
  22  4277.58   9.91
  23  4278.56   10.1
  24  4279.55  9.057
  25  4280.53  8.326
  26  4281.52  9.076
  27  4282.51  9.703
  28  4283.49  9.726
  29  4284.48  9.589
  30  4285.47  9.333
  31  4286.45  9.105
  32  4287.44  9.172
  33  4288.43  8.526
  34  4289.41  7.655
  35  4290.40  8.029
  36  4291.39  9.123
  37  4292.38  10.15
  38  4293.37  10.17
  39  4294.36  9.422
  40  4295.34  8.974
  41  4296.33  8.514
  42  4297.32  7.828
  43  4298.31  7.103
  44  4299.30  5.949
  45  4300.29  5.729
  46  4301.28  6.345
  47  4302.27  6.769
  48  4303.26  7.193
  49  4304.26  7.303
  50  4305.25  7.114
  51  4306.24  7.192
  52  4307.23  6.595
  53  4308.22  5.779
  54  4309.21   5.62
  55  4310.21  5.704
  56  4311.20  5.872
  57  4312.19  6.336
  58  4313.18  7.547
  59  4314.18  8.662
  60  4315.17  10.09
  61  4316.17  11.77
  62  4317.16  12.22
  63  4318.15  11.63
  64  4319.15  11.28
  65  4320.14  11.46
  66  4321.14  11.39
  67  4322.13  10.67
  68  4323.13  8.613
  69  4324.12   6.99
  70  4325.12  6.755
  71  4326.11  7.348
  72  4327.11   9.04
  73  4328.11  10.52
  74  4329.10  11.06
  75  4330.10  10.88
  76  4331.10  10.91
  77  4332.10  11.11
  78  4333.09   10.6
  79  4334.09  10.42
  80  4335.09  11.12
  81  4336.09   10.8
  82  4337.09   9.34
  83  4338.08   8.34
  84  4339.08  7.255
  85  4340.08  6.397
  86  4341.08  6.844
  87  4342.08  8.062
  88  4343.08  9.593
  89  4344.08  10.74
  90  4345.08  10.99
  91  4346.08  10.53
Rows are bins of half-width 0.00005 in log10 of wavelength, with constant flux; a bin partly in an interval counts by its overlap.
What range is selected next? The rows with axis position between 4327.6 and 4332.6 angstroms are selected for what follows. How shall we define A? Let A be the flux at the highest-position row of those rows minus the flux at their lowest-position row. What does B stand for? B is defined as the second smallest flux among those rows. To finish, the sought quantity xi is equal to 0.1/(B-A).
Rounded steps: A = 0.6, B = 10.88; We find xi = 0.010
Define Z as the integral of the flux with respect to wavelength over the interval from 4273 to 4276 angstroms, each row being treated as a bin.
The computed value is 24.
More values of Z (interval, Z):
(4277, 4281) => 37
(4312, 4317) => 46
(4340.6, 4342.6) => 15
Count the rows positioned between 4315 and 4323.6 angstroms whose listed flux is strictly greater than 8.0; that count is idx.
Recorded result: 9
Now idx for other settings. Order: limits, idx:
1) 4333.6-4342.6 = 6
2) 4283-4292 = 8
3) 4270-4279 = 6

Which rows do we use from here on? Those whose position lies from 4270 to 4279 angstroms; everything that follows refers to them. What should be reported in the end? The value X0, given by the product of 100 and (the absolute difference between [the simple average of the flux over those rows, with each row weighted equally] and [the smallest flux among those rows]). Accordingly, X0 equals 134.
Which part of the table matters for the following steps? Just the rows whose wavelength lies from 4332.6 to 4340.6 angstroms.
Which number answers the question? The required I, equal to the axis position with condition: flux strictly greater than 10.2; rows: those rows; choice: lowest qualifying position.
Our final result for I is 4333.09 angstroms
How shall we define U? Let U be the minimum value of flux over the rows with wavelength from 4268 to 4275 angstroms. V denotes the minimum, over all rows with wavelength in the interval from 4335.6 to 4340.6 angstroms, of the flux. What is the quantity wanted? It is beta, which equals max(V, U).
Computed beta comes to 7.1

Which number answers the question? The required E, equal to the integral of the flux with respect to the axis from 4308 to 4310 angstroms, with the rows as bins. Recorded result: 11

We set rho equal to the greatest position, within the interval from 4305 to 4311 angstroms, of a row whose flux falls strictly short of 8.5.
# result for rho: 4310.21 angstroms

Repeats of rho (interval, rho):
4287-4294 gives 4290.40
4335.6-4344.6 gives 4342.08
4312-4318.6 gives 4313.18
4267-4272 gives 4271.67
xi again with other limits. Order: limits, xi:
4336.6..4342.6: 0.012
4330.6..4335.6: 0.010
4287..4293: 0.014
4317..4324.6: 0.007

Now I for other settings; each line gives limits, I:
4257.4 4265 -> 4257.93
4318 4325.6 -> 4318.15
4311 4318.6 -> 4316.17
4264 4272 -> 4264.79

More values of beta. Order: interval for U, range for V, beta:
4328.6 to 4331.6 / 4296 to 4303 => 10.9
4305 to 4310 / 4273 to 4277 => 8.0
